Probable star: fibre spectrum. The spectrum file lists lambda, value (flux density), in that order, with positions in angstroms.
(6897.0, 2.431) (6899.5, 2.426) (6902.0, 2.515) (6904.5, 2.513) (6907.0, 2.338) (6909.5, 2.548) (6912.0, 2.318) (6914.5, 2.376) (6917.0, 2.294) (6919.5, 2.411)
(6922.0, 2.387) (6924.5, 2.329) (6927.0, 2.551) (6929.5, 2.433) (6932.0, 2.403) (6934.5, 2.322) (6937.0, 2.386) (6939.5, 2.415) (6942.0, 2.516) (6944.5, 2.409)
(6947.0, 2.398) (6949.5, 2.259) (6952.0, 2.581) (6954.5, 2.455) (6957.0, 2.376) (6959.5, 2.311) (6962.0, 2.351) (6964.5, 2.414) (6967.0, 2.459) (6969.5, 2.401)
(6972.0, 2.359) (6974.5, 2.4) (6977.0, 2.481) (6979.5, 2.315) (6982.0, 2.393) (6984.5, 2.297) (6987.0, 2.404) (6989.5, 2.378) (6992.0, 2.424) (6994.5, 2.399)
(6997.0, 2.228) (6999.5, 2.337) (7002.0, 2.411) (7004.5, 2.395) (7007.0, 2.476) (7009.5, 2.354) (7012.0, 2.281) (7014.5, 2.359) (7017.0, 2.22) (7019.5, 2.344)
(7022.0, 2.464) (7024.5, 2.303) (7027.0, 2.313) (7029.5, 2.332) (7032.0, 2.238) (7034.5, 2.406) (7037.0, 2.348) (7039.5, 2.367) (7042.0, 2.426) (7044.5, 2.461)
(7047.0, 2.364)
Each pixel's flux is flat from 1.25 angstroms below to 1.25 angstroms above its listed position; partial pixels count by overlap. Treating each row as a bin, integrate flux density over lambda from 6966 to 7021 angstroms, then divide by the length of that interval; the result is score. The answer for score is 2.37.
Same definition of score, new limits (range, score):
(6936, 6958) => 2.42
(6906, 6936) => 2.39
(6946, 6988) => 2.39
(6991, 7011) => 2.38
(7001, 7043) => 2.35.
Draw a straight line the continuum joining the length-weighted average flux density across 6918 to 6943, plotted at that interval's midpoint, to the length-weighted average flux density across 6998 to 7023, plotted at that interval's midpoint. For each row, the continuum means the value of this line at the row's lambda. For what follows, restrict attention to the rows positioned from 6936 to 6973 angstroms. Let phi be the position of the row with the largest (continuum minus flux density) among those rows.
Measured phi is 6949.5 angstroms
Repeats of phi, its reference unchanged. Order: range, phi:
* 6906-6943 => 6917.0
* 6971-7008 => 6997.0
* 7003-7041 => 7017.0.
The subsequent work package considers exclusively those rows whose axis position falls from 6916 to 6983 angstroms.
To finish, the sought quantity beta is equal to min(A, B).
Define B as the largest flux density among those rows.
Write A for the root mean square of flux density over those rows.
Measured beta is 2.401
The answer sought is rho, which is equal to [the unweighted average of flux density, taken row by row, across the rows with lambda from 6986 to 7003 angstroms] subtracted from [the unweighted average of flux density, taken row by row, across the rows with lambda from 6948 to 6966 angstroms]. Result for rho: 0.02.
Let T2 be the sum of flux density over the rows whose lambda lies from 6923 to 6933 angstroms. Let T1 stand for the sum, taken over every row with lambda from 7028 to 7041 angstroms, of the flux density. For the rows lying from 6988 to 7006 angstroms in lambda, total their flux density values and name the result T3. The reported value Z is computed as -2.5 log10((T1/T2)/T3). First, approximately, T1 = 12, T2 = 9.7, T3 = 17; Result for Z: 2.85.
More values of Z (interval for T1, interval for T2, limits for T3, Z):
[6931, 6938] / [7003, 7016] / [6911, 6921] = 2.99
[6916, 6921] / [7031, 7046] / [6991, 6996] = 2.91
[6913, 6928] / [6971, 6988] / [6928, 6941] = 2.86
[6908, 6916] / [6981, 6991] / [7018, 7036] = 3.33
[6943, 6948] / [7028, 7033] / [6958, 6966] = 2.07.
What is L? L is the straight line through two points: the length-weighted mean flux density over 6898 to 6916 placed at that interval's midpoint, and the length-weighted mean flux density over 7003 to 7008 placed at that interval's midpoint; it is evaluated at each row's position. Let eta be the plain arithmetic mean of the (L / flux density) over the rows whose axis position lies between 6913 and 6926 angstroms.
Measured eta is 1.03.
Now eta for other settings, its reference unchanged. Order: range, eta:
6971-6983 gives 1.02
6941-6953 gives 1.00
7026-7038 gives 1.05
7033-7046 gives 1.01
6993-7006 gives 1.03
